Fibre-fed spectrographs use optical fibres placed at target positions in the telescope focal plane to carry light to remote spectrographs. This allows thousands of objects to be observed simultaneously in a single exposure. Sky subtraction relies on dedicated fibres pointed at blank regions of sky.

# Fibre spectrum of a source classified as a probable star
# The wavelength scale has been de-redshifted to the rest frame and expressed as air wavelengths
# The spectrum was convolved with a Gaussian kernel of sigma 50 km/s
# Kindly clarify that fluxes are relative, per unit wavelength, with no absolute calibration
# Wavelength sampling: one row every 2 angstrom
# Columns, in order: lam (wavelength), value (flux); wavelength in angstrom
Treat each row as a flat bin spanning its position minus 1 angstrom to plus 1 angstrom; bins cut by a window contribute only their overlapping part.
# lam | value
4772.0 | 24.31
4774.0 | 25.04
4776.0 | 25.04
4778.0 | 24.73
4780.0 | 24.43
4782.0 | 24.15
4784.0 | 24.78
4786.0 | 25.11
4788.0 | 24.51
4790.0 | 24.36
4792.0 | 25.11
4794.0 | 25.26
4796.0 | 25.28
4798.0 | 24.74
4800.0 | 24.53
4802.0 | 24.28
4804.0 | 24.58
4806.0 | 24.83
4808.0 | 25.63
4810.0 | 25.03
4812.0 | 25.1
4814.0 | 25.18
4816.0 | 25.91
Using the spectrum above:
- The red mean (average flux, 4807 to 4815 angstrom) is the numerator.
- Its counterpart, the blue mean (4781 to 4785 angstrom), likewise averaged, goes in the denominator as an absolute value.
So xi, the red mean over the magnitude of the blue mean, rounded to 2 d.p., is 1.03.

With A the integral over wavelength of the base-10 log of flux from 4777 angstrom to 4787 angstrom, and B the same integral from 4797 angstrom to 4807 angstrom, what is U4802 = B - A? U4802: -0.008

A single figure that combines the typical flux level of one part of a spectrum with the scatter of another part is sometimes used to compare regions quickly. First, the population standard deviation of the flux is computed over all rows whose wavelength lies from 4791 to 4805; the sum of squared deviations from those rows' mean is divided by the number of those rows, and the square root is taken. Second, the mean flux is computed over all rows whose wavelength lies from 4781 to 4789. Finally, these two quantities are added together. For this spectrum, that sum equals 25.0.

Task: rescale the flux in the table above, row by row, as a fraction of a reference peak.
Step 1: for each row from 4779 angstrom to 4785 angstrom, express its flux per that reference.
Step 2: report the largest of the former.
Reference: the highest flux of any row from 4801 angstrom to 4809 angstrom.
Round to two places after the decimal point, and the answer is 0.97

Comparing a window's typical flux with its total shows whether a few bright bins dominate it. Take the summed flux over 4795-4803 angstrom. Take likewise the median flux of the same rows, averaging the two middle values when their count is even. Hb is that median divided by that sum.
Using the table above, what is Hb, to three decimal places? 0.249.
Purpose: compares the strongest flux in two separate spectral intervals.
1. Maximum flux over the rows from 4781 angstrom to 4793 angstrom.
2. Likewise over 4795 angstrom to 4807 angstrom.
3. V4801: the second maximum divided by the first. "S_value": 1.007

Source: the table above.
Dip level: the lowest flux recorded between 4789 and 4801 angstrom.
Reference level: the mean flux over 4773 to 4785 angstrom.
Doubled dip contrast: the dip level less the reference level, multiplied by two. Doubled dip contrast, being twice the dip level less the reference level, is -0.7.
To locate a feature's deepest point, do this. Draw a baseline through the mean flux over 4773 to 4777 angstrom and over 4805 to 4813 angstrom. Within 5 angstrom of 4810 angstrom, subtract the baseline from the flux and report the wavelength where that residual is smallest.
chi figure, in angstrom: 4806.0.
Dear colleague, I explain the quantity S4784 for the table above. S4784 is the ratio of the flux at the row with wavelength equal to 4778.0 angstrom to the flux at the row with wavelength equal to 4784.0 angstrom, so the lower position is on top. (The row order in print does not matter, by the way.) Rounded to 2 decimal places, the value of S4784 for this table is 1.00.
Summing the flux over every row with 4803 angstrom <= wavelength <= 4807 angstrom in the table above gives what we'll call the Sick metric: 49.4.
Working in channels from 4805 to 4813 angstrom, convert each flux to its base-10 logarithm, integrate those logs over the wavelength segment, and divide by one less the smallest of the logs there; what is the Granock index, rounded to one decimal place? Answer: -28.4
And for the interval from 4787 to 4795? -28.9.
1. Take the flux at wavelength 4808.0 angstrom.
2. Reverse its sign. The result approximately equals -25.6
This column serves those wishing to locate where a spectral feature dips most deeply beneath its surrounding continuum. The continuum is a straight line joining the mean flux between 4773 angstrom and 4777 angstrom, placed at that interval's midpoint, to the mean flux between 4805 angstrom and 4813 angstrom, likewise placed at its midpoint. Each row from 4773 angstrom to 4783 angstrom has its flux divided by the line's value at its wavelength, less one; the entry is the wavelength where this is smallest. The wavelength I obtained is 4782.0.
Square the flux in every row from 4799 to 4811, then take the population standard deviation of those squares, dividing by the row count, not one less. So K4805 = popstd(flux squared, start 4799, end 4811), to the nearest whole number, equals 22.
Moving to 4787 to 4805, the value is 18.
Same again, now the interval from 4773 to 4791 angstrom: 16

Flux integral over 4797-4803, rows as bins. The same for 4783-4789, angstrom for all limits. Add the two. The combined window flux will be 296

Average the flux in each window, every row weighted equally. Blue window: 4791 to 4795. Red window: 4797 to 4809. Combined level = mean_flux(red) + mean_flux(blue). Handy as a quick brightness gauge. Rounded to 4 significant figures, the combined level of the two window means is 49.95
